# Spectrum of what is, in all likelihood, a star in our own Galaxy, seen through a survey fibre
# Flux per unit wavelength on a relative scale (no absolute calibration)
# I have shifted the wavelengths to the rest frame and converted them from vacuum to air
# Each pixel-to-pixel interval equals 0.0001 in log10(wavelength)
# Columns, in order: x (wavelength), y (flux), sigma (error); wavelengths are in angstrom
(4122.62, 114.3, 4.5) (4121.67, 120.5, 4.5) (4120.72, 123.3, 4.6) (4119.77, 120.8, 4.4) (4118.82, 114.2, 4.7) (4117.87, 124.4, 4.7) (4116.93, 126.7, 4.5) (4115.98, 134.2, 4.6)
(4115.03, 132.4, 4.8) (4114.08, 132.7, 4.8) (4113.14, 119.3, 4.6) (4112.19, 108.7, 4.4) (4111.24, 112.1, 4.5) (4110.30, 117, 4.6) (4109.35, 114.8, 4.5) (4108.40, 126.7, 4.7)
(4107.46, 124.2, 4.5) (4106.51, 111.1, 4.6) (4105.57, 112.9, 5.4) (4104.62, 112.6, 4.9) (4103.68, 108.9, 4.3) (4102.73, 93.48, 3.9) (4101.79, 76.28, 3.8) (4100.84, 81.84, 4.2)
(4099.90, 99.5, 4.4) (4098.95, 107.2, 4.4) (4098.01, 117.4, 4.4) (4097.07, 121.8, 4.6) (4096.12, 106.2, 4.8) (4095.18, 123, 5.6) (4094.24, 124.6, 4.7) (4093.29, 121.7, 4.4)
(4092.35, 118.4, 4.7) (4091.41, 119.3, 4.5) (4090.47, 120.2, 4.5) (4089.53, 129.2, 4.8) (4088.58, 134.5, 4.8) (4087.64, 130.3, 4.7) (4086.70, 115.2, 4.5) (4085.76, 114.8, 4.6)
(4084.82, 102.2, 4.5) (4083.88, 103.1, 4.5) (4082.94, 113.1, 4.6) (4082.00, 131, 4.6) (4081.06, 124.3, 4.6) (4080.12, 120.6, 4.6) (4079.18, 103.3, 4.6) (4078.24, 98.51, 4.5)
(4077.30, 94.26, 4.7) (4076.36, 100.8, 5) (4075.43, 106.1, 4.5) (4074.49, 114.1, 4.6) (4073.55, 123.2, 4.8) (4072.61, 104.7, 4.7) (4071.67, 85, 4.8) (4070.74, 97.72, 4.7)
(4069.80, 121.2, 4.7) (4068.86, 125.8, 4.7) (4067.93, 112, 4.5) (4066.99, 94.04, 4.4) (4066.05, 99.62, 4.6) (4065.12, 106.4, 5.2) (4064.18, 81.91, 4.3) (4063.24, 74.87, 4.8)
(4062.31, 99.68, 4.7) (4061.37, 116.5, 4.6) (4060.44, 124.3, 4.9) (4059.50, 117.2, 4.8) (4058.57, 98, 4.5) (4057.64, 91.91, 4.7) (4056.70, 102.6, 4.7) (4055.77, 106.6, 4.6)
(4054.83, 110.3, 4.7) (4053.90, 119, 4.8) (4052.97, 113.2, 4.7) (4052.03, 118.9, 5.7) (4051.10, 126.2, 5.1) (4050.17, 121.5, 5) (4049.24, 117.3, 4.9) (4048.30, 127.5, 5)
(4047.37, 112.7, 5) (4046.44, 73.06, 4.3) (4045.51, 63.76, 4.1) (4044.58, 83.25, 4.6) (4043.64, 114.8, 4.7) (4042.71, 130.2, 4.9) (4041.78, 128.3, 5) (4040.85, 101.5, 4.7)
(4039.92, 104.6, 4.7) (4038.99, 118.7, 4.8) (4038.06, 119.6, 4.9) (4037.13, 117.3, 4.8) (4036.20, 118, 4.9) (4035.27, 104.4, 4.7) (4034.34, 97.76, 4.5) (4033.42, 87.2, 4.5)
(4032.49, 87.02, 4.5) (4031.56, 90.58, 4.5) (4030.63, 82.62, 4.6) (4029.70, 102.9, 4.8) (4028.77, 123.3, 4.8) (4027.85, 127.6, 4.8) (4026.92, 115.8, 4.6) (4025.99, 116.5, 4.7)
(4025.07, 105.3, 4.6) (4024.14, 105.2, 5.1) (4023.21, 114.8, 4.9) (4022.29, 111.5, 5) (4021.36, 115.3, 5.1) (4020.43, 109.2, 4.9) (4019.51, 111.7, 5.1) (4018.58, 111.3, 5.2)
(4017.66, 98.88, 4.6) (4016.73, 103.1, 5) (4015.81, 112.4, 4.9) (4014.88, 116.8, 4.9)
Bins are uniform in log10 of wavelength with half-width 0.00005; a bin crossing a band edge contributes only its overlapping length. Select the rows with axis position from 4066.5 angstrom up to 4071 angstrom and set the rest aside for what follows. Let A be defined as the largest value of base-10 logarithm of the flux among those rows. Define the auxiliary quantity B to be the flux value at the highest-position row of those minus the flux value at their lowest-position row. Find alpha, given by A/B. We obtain 0.57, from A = 2.10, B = 4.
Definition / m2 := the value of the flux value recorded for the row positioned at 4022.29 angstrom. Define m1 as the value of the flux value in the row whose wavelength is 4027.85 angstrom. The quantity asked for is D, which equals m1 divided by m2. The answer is 1.14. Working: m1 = 127.6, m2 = 111.5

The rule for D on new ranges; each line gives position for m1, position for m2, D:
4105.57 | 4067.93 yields 1.01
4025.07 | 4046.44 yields 1.44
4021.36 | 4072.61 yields 1.10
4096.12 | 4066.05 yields 1.07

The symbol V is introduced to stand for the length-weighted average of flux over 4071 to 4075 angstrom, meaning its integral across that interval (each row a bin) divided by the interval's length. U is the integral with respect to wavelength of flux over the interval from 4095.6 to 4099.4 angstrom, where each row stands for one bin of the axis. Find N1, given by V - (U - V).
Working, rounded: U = 431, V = 106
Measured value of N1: -218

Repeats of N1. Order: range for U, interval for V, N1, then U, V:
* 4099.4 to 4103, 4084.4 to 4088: -84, 315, 115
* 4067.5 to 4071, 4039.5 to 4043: -172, 403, 116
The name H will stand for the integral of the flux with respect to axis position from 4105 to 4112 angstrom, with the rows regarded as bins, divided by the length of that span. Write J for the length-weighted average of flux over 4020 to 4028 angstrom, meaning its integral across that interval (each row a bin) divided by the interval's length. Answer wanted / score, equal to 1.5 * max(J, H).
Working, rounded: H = 117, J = 113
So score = 175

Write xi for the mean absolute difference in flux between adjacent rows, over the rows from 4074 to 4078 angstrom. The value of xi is 6.6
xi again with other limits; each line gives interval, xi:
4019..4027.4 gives 4.7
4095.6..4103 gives 11.2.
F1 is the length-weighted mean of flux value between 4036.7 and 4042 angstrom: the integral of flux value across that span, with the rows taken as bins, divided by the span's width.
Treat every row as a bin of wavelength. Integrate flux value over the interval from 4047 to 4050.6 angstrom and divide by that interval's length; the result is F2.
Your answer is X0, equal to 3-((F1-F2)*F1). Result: 624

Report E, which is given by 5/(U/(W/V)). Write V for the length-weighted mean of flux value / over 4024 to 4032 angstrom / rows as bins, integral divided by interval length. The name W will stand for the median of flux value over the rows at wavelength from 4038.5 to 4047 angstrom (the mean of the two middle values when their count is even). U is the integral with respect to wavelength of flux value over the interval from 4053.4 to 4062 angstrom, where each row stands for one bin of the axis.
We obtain 0.0051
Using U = 941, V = 108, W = 105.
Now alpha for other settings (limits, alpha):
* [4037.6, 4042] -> 0.24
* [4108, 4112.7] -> -0.12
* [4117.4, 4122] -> -0.54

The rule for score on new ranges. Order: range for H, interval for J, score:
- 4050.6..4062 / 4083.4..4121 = 174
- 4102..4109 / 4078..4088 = 172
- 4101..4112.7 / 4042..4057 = 164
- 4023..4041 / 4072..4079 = 161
